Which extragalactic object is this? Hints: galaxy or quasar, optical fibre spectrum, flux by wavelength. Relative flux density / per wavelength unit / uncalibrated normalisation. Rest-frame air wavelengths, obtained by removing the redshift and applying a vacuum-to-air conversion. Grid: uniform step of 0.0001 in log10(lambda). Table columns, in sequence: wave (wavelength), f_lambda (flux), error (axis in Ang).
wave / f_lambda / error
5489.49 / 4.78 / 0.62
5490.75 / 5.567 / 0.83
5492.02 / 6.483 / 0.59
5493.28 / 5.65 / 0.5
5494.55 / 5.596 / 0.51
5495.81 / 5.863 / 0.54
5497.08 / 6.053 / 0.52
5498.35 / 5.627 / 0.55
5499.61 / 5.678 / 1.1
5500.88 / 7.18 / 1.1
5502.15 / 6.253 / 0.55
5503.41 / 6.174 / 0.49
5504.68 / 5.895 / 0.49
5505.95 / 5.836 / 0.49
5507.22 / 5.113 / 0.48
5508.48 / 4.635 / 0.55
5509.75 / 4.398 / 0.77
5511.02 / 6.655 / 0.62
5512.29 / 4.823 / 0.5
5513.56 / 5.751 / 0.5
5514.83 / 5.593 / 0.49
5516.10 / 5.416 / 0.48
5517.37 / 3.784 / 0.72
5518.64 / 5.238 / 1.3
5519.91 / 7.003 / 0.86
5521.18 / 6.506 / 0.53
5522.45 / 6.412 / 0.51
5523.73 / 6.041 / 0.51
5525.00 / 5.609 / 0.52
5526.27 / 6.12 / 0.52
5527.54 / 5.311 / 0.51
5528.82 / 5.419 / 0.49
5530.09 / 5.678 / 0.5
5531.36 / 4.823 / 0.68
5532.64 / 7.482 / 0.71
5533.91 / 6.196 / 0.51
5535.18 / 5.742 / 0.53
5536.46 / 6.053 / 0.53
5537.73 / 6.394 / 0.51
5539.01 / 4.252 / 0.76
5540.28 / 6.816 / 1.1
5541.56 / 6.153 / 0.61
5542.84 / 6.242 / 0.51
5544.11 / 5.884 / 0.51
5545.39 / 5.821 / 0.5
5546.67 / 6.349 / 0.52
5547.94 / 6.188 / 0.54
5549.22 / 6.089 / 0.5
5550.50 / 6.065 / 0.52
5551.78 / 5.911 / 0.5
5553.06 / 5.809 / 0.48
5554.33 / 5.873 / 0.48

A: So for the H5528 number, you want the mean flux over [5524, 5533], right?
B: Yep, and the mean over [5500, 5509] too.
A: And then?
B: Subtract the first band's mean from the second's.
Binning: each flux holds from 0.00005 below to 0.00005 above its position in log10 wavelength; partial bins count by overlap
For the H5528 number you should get 0.1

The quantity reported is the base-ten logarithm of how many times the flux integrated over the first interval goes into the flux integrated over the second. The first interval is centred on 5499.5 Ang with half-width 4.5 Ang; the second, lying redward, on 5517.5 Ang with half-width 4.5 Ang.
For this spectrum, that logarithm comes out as -0.04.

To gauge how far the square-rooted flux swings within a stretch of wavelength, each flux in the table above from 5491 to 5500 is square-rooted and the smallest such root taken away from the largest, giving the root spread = 0.18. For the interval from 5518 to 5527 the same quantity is 0.36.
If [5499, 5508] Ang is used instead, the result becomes 0.42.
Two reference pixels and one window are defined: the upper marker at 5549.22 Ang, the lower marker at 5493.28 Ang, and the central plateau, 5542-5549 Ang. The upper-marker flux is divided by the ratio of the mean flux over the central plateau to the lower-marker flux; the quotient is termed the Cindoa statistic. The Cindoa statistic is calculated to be 5.6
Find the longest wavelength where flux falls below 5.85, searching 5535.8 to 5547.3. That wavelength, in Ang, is 5545.39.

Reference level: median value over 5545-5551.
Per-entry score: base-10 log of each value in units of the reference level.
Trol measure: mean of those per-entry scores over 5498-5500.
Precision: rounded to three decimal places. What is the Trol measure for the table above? -0.032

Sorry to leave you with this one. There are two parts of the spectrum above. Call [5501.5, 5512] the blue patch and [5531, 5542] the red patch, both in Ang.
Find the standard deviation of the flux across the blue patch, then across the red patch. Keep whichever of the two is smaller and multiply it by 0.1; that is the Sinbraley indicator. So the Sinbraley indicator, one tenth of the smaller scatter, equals 0.08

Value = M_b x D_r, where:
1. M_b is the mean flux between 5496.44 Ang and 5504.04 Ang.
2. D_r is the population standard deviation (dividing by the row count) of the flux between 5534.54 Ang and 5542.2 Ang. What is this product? 5.0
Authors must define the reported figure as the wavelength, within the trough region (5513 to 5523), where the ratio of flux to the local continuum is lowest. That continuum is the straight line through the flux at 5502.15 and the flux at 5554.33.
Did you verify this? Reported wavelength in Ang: 5517.37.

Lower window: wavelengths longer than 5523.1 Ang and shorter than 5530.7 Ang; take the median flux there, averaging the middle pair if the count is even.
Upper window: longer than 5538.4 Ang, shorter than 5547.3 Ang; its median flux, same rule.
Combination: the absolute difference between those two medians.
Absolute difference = 0.51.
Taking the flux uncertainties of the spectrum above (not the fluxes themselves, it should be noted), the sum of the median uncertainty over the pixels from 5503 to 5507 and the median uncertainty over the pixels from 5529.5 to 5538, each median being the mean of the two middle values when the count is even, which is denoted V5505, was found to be 1.02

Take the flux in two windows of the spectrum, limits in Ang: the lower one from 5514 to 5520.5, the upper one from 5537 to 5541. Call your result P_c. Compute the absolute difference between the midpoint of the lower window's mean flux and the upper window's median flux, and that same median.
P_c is 0.49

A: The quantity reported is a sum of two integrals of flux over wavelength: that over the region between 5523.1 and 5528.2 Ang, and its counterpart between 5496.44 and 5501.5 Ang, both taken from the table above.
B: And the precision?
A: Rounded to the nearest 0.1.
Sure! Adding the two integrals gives 60.4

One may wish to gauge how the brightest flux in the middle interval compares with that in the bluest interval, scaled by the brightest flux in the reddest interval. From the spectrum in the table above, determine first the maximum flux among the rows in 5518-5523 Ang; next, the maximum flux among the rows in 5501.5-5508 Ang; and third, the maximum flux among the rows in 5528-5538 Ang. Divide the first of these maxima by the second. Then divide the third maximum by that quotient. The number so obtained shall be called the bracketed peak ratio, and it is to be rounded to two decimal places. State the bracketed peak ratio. 6.68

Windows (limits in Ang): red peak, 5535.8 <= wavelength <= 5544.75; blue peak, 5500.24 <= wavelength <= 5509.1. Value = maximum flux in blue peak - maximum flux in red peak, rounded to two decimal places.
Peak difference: 0.36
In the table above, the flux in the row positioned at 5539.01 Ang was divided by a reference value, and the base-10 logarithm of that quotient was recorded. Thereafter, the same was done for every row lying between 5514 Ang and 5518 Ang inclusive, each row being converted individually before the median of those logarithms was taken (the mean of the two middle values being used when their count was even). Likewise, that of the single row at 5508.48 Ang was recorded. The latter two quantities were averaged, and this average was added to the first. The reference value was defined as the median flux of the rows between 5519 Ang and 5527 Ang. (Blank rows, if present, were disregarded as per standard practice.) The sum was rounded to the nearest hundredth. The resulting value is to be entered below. -0.27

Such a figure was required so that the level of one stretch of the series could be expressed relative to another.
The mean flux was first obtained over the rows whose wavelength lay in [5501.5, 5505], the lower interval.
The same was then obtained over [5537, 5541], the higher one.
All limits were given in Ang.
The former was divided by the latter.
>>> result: 1.05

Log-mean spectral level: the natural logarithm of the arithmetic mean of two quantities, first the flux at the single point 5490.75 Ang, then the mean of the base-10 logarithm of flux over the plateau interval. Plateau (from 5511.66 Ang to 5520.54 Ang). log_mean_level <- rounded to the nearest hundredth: 1.15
